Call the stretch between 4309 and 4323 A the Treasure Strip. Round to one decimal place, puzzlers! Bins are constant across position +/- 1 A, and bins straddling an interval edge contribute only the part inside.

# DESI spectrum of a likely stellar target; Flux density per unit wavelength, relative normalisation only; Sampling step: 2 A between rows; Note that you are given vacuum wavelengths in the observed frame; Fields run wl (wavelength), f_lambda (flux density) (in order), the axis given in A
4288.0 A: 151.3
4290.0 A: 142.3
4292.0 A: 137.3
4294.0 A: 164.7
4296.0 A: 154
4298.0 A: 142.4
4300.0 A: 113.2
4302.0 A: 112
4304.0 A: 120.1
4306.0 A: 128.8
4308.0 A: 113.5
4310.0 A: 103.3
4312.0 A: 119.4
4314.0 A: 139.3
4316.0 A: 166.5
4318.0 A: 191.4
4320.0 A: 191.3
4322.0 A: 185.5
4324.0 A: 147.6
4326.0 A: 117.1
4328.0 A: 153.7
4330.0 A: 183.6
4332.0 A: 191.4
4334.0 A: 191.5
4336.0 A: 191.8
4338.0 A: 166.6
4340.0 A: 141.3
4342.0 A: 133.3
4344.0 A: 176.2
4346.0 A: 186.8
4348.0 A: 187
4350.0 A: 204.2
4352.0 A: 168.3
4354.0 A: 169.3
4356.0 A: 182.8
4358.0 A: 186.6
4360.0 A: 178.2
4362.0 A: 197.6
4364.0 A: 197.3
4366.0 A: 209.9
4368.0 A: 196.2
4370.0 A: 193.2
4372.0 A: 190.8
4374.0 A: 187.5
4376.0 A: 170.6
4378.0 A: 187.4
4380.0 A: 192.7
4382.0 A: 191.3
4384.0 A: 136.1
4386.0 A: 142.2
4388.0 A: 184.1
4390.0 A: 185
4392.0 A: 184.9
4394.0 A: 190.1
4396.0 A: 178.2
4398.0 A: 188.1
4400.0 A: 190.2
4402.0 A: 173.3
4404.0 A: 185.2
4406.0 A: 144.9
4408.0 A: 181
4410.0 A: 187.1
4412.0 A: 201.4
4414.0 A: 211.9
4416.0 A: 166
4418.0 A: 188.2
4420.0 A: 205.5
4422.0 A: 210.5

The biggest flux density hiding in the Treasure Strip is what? 191.4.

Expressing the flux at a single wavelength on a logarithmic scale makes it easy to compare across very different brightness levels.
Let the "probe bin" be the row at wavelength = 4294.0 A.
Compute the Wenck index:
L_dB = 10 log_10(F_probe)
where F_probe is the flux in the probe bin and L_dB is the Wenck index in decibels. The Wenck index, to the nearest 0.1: 22.2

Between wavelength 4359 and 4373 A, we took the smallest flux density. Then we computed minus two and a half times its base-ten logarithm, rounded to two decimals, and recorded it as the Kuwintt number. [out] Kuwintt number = -5.63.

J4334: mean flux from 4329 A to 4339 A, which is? 185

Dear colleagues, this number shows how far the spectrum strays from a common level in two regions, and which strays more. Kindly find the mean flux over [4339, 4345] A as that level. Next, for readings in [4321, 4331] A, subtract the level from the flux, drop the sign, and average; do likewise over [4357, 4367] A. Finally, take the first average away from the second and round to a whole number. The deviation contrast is 22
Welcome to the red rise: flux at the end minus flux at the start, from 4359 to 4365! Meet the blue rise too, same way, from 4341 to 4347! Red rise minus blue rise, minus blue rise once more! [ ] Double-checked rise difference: -88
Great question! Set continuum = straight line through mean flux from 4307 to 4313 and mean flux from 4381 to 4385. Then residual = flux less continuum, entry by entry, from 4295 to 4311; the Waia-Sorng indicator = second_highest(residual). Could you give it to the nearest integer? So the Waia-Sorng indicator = 39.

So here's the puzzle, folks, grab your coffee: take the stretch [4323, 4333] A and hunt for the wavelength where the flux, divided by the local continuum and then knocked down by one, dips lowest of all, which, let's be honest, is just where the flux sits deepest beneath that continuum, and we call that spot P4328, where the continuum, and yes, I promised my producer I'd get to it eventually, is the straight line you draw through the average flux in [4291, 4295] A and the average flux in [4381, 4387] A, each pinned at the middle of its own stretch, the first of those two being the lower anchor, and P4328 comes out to 4326.0 A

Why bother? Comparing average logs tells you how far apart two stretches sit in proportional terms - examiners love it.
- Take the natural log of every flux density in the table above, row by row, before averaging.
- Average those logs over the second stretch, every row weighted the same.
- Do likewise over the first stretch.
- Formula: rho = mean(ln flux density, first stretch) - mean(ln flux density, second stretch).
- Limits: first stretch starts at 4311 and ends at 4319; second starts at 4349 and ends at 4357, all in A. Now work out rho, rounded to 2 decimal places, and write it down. -0.17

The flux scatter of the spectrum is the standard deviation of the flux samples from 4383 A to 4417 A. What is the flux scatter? 20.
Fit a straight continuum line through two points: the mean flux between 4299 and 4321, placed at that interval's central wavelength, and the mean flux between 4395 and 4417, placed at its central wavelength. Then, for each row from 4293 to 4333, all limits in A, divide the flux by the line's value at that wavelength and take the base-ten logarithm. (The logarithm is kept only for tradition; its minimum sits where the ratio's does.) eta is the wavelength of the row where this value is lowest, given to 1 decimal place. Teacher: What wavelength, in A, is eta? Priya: 4310.0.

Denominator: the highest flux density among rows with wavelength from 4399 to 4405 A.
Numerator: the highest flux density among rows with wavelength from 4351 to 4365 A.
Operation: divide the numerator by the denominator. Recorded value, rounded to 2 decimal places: 1.04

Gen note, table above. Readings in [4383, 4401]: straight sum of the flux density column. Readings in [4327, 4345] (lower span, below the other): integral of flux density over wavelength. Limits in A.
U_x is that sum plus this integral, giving 4638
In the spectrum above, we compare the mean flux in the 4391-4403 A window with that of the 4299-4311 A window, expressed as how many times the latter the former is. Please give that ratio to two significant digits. 1.6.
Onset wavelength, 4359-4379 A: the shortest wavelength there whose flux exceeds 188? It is 4362.0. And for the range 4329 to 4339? 4332.0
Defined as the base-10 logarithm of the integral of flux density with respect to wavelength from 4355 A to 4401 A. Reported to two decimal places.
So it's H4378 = 3.93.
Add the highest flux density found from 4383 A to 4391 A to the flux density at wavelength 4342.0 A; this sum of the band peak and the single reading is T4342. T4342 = 318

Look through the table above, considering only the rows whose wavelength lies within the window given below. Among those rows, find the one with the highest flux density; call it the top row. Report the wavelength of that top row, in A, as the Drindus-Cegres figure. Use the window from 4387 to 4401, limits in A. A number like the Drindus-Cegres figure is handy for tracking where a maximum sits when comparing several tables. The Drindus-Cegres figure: 4400.0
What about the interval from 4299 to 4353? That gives 4350.0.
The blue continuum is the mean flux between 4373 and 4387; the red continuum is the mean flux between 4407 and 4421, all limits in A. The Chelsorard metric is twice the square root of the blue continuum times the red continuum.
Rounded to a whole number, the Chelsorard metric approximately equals 364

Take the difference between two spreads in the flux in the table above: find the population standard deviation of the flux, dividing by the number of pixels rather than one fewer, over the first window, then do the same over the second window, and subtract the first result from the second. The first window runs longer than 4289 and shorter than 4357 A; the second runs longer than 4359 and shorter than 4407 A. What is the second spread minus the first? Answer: -11.6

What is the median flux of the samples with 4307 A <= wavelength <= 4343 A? 160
